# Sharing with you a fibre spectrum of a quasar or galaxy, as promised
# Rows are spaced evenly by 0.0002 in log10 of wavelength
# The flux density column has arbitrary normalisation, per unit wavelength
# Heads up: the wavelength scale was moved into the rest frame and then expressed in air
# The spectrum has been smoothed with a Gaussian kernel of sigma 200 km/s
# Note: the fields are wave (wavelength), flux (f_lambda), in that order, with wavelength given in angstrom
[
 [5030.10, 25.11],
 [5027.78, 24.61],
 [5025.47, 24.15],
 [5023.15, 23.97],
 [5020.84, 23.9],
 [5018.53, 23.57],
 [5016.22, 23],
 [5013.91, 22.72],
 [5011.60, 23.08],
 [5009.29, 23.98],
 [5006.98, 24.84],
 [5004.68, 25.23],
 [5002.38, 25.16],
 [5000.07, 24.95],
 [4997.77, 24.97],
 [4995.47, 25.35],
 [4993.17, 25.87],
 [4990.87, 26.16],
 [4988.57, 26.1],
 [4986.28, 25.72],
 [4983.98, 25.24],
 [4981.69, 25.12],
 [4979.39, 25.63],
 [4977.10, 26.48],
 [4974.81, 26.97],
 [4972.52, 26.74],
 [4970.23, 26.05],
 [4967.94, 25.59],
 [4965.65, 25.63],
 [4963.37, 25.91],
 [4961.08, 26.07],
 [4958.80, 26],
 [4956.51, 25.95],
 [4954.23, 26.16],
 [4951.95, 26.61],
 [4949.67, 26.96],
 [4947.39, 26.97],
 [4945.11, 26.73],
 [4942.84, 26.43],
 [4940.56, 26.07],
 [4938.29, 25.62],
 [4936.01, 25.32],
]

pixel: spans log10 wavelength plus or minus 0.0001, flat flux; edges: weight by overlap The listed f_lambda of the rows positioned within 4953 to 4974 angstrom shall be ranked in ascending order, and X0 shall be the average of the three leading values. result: 25.7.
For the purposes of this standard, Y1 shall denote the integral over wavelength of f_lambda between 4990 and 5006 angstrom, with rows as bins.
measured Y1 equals 406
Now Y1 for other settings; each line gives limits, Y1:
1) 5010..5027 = 400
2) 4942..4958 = 425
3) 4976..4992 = 412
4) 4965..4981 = 418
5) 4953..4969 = 414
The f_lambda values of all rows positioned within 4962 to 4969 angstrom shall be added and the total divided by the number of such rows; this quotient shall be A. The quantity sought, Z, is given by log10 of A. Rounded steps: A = 25.7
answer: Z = 1.41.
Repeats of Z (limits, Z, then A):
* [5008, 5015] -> 1.37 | 23.3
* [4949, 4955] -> 1.42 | 26.6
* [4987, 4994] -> 1.42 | 26.0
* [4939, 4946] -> 1.42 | 26.4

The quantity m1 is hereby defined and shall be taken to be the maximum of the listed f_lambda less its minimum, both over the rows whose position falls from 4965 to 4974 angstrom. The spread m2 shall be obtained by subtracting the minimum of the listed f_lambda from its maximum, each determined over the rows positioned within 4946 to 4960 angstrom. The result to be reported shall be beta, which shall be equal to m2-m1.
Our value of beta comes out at -0.13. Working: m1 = 1.15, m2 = 1.0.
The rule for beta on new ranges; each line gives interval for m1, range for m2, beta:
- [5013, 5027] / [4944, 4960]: -0.41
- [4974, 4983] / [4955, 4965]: -1.69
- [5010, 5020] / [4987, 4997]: -0.04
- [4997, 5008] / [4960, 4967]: 0.05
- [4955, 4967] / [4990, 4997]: 0.37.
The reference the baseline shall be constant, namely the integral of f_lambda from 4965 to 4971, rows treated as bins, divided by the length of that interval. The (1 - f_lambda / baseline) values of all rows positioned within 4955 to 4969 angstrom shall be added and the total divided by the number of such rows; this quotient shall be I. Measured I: -0.005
